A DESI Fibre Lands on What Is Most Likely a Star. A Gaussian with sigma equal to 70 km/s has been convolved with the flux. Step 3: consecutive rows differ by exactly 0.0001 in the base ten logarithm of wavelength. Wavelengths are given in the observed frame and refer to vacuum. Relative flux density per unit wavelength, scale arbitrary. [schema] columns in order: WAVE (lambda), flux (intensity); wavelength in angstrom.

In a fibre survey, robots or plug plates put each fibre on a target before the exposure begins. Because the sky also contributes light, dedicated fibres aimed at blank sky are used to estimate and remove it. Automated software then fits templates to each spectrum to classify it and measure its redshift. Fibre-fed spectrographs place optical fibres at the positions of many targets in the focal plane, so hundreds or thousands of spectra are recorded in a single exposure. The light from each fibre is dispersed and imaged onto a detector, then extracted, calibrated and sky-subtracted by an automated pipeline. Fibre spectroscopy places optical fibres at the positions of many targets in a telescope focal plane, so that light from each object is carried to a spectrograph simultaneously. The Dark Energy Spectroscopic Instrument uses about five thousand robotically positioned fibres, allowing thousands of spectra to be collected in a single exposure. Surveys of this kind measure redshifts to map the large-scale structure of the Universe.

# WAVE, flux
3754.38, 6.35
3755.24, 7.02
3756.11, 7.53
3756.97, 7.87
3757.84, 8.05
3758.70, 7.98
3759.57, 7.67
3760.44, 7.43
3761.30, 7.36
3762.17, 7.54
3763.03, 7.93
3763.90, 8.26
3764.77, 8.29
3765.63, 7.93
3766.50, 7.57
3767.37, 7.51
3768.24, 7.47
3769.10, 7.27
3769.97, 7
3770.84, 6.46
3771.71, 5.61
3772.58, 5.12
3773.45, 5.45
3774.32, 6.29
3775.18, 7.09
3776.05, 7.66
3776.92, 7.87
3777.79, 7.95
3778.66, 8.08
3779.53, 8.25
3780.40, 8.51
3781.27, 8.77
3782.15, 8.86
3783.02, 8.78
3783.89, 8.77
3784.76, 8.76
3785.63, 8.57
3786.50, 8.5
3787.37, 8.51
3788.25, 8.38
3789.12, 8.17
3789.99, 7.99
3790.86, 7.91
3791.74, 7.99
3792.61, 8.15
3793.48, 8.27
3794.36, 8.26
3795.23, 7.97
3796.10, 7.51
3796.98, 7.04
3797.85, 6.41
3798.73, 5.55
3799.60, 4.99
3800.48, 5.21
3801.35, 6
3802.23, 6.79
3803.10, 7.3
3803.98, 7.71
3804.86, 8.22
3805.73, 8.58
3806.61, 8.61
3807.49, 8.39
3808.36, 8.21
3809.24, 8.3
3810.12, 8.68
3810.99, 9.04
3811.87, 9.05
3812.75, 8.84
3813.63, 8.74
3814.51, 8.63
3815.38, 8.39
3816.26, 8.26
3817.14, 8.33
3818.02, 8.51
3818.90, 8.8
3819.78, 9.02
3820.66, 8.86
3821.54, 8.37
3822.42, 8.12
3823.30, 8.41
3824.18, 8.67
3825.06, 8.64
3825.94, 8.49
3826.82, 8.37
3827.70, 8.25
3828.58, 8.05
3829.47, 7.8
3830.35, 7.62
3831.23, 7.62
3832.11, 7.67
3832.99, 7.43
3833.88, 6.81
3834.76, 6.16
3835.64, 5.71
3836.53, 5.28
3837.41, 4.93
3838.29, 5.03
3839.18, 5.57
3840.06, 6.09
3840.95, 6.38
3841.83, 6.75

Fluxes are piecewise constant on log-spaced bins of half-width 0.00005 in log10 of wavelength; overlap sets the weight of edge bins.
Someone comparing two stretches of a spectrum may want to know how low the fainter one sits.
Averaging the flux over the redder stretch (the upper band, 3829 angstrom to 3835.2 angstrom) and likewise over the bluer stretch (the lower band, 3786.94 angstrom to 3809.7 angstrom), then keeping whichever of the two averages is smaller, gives 7.3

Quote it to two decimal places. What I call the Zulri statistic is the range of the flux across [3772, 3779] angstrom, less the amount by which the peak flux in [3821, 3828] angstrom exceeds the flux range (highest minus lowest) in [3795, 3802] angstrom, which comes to -2.73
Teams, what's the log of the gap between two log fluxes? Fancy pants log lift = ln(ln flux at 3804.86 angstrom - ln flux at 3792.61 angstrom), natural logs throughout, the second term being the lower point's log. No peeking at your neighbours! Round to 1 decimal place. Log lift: -4.8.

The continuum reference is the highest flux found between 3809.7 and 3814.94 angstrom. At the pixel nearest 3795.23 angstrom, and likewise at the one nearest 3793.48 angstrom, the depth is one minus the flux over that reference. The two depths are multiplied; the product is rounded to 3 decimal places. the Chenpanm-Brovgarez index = 0.010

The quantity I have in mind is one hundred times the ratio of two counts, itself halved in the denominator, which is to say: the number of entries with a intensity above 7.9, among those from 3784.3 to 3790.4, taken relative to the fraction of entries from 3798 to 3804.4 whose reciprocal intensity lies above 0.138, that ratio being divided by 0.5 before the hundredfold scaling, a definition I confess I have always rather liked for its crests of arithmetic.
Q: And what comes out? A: 1960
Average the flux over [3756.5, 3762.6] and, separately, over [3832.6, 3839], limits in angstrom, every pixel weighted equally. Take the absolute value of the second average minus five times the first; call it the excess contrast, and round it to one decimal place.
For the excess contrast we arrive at 32.6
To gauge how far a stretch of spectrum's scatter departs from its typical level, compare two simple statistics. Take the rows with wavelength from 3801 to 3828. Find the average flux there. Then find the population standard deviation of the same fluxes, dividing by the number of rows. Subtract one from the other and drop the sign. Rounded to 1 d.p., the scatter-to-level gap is 7.7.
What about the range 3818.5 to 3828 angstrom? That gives 8.3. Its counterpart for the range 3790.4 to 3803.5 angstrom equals 5.9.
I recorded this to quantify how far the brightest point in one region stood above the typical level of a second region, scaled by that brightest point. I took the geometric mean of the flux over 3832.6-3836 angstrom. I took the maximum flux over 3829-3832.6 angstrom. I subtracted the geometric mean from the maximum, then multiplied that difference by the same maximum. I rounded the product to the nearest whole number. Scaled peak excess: 10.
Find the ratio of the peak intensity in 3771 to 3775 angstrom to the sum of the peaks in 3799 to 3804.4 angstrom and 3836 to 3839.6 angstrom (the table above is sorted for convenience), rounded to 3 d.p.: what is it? 0.474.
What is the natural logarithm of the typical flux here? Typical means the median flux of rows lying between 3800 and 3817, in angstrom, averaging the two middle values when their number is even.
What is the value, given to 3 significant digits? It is 2.13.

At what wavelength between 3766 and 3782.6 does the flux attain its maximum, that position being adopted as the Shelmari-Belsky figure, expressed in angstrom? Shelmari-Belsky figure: 3782.15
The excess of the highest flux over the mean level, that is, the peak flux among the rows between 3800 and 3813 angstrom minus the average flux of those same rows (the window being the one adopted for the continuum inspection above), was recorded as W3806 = 1.1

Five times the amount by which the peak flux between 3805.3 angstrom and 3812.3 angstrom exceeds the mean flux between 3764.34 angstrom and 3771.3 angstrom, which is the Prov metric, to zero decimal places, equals 8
